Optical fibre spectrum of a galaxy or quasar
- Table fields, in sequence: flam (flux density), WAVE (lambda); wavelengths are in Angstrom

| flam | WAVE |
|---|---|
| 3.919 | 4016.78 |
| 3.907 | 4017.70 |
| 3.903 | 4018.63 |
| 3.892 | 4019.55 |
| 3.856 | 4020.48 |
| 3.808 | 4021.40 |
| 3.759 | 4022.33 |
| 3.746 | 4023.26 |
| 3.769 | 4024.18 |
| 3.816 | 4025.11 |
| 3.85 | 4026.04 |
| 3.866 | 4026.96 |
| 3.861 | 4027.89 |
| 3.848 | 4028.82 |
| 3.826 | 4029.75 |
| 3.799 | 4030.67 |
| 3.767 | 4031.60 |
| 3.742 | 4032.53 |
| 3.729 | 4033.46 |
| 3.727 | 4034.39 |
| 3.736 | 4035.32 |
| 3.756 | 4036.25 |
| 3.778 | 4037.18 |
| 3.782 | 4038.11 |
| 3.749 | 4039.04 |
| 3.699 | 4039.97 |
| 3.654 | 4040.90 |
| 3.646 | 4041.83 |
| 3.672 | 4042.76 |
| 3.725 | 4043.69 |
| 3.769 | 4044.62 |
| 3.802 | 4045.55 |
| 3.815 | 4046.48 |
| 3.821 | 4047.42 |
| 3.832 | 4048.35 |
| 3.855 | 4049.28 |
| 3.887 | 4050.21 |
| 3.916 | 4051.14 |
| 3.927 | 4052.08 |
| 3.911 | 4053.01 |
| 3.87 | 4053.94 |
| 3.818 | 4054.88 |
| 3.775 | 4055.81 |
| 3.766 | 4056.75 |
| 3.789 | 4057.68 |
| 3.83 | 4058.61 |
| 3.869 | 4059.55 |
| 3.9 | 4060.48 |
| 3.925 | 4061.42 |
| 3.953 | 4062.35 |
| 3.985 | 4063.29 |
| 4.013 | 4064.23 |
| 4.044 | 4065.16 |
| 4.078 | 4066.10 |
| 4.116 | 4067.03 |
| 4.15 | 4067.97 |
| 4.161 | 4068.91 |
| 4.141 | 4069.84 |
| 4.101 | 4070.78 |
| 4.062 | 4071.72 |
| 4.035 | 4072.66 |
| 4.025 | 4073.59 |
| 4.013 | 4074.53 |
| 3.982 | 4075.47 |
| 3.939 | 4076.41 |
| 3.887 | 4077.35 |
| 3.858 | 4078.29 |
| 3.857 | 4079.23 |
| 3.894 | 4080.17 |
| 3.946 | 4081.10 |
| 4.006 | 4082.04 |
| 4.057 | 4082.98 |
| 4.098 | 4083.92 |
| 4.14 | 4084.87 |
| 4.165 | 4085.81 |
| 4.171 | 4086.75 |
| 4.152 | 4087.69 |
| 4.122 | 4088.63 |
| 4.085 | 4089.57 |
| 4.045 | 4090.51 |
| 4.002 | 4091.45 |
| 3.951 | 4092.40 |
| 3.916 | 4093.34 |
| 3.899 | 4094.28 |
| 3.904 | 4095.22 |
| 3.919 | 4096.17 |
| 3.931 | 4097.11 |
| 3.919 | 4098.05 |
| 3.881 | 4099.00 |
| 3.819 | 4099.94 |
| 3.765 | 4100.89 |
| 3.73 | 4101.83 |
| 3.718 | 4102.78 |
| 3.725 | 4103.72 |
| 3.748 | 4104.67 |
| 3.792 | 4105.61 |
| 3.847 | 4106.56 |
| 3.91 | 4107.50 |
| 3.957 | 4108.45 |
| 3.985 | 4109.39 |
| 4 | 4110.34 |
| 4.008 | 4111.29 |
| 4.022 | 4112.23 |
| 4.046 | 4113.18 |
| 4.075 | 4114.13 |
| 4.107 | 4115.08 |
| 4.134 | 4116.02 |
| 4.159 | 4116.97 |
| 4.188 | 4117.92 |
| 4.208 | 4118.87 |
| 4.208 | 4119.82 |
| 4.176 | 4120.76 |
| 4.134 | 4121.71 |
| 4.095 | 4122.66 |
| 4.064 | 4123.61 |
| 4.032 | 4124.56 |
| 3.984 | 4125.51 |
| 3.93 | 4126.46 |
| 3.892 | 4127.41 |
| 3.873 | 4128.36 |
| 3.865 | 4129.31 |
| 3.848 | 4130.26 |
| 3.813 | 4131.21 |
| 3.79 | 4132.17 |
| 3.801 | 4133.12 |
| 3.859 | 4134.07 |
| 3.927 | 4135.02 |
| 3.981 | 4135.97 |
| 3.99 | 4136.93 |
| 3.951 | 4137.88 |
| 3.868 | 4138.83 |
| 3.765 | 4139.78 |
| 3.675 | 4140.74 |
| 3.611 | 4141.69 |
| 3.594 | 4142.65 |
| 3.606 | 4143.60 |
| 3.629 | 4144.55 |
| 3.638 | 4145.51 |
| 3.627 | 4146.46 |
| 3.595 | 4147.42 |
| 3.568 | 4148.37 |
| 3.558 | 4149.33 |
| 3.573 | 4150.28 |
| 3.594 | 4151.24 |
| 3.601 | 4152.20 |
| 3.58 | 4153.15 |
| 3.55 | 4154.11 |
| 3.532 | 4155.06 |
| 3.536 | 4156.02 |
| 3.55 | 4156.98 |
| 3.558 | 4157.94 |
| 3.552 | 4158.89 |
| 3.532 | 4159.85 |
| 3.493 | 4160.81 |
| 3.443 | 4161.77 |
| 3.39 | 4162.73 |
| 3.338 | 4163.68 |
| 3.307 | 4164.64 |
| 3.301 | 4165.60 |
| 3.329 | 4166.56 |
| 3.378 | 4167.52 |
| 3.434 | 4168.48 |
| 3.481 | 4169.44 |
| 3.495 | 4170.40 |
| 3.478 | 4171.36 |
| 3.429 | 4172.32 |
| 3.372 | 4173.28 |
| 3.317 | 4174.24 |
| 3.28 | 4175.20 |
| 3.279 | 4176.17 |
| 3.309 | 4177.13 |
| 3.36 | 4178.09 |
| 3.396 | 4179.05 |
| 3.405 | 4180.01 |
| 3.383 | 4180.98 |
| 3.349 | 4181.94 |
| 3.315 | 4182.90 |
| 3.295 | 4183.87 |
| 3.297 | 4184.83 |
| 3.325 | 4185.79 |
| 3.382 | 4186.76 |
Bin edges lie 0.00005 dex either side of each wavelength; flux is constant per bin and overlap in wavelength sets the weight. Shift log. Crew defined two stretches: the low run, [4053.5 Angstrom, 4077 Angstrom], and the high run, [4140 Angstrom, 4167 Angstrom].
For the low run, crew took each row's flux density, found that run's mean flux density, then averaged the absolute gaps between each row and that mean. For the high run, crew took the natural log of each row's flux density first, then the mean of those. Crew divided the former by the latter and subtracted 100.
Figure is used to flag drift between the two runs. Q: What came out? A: -99.92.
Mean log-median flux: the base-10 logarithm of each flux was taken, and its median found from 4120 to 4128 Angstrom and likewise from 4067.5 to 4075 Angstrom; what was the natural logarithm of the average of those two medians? -0.50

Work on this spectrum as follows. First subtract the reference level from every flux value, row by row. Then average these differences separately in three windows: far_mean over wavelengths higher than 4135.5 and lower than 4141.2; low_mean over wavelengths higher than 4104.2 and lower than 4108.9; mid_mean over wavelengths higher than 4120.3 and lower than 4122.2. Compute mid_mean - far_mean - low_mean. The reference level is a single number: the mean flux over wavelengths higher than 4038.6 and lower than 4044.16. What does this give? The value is 0.12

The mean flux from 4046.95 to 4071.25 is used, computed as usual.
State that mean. 3.94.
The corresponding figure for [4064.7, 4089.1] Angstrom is 4.05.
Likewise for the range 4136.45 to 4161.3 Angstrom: 3.63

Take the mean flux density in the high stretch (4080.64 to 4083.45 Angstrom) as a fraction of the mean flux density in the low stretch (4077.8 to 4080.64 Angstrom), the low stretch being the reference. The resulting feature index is 1.03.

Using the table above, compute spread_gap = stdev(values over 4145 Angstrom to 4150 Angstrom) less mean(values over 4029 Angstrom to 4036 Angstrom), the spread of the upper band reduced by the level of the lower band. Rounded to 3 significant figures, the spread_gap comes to -3.73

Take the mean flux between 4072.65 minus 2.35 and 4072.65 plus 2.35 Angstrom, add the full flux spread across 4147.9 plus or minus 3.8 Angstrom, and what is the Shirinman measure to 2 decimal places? 4.13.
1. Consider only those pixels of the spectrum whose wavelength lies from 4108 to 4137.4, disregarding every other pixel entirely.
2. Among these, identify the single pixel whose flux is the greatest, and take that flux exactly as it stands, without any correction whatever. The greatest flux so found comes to 4.208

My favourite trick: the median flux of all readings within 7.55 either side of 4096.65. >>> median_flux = 3.91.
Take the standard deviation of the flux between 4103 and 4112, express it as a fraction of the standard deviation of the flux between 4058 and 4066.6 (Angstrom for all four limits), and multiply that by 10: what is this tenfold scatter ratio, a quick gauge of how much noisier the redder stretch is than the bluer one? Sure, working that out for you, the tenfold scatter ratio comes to 13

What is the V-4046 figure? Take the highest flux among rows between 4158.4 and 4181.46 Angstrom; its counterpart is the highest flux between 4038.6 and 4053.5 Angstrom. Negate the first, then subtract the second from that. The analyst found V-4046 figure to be -7.48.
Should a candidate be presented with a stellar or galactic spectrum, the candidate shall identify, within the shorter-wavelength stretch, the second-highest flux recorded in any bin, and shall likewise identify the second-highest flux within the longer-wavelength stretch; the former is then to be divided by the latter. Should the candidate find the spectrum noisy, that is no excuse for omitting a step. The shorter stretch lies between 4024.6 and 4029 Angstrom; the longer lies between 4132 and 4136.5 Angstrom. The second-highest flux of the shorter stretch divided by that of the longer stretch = 0.98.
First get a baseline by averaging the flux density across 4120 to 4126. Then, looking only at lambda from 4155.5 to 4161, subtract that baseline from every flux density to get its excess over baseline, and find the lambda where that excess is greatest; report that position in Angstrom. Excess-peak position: 4157.94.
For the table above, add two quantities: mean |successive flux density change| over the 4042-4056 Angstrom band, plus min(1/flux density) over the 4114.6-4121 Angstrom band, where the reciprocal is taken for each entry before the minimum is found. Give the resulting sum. 0.267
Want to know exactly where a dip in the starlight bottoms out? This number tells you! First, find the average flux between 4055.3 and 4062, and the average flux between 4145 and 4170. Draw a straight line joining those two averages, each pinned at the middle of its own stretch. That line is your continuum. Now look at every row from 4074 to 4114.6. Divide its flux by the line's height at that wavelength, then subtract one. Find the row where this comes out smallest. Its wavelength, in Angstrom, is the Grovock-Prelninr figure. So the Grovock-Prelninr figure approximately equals 4102.78 Angstrom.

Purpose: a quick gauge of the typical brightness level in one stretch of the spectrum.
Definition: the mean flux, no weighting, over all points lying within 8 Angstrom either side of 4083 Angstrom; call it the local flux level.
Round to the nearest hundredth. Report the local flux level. 4.02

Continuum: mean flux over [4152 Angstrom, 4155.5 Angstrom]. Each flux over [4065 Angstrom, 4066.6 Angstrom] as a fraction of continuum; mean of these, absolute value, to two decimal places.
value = 1.14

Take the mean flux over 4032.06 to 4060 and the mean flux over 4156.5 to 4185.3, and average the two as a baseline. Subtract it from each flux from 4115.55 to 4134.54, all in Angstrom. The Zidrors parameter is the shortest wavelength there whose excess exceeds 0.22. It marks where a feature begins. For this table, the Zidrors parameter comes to 4116.02 Angstrom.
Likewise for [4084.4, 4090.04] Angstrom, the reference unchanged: 4084.87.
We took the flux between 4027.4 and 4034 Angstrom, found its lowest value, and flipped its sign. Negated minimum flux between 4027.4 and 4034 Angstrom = -3.73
